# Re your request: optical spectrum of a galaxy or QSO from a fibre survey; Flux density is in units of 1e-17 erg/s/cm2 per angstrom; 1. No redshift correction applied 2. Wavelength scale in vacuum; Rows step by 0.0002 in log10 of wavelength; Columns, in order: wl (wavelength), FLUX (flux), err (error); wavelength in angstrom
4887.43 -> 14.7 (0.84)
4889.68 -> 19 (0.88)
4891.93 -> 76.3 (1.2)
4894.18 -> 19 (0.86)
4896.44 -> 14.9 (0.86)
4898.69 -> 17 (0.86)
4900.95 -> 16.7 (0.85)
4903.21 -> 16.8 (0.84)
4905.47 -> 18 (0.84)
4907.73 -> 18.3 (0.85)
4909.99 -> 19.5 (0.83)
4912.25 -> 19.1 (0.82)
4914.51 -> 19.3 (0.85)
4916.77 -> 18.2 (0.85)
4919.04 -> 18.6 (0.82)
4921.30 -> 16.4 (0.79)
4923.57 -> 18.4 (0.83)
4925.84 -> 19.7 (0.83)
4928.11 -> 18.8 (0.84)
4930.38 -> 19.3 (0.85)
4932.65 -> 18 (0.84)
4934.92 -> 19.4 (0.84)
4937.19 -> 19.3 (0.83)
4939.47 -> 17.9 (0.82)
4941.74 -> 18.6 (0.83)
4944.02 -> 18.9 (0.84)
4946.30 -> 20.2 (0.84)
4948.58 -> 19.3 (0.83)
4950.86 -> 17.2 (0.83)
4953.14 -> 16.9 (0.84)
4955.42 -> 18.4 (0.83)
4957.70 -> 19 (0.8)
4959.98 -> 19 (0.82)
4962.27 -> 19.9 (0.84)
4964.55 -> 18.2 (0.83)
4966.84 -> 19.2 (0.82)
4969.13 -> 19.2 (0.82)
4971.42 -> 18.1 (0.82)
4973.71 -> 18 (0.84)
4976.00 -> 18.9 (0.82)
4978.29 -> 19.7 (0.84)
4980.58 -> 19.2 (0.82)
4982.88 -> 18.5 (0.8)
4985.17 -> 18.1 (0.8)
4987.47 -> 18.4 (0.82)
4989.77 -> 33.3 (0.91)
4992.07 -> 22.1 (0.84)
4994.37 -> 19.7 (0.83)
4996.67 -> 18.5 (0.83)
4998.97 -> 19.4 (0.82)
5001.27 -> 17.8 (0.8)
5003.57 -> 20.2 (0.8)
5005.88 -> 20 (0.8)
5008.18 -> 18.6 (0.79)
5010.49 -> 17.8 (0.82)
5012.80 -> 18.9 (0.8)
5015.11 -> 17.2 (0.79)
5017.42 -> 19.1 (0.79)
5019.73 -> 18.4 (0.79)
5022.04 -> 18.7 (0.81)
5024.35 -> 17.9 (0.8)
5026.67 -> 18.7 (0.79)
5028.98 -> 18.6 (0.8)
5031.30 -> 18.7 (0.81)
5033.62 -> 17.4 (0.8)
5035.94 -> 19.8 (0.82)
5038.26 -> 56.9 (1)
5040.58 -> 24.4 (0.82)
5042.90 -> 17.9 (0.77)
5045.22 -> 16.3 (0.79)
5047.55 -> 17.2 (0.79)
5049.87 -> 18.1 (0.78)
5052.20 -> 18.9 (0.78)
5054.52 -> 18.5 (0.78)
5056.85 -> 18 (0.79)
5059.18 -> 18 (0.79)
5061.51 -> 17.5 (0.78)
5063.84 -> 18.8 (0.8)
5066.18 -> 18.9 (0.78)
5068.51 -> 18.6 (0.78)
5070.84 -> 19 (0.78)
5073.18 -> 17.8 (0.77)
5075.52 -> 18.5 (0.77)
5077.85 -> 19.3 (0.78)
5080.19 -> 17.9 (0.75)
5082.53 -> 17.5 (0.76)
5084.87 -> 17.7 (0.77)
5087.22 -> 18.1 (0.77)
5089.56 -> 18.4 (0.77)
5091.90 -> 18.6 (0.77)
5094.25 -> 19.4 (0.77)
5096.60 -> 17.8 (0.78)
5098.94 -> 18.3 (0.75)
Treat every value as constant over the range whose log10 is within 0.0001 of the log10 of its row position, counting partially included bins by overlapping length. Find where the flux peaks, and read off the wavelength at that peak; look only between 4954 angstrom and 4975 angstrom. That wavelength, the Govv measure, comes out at 4962.27 angstrom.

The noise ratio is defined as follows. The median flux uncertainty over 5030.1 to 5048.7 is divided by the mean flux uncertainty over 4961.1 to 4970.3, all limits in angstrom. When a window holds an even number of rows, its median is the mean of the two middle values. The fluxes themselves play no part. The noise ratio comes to 0.97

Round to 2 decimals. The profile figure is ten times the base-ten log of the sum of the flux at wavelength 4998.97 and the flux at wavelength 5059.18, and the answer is 15.73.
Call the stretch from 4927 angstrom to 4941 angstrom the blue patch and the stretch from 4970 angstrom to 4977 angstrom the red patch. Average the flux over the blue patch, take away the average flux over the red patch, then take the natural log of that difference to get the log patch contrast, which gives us -0.8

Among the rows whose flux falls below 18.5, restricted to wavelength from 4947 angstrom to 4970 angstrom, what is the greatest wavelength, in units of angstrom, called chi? 4964.55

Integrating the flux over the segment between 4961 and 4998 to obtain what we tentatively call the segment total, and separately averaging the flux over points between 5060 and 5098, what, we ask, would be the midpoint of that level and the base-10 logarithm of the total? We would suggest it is 10.6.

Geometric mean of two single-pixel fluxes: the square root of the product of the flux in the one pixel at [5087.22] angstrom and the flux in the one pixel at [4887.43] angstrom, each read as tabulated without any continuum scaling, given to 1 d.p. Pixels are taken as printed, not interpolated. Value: 16.3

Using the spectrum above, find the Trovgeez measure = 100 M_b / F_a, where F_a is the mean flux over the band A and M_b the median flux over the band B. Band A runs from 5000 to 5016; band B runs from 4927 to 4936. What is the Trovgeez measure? 102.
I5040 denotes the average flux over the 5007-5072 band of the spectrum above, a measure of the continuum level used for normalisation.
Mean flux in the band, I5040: 19.9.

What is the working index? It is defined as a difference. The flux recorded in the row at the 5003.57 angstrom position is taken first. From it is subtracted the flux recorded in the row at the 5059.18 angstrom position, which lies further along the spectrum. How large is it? 2.2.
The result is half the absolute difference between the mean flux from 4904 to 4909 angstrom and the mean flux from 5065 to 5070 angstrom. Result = 0.3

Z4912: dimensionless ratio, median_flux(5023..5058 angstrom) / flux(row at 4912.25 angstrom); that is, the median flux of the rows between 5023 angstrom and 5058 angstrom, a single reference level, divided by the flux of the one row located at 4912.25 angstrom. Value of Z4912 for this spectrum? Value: 0.97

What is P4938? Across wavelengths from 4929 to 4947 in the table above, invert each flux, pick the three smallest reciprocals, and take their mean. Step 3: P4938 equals 0.051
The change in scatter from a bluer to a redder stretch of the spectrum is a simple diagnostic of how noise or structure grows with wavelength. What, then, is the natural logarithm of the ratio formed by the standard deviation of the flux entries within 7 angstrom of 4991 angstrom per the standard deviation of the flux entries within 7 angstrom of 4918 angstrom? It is 1.7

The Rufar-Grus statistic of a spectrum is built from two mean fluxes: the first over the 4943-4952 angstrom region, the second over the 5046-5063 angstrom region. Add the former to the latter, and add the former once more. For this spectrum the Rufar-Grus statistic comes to 55.8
